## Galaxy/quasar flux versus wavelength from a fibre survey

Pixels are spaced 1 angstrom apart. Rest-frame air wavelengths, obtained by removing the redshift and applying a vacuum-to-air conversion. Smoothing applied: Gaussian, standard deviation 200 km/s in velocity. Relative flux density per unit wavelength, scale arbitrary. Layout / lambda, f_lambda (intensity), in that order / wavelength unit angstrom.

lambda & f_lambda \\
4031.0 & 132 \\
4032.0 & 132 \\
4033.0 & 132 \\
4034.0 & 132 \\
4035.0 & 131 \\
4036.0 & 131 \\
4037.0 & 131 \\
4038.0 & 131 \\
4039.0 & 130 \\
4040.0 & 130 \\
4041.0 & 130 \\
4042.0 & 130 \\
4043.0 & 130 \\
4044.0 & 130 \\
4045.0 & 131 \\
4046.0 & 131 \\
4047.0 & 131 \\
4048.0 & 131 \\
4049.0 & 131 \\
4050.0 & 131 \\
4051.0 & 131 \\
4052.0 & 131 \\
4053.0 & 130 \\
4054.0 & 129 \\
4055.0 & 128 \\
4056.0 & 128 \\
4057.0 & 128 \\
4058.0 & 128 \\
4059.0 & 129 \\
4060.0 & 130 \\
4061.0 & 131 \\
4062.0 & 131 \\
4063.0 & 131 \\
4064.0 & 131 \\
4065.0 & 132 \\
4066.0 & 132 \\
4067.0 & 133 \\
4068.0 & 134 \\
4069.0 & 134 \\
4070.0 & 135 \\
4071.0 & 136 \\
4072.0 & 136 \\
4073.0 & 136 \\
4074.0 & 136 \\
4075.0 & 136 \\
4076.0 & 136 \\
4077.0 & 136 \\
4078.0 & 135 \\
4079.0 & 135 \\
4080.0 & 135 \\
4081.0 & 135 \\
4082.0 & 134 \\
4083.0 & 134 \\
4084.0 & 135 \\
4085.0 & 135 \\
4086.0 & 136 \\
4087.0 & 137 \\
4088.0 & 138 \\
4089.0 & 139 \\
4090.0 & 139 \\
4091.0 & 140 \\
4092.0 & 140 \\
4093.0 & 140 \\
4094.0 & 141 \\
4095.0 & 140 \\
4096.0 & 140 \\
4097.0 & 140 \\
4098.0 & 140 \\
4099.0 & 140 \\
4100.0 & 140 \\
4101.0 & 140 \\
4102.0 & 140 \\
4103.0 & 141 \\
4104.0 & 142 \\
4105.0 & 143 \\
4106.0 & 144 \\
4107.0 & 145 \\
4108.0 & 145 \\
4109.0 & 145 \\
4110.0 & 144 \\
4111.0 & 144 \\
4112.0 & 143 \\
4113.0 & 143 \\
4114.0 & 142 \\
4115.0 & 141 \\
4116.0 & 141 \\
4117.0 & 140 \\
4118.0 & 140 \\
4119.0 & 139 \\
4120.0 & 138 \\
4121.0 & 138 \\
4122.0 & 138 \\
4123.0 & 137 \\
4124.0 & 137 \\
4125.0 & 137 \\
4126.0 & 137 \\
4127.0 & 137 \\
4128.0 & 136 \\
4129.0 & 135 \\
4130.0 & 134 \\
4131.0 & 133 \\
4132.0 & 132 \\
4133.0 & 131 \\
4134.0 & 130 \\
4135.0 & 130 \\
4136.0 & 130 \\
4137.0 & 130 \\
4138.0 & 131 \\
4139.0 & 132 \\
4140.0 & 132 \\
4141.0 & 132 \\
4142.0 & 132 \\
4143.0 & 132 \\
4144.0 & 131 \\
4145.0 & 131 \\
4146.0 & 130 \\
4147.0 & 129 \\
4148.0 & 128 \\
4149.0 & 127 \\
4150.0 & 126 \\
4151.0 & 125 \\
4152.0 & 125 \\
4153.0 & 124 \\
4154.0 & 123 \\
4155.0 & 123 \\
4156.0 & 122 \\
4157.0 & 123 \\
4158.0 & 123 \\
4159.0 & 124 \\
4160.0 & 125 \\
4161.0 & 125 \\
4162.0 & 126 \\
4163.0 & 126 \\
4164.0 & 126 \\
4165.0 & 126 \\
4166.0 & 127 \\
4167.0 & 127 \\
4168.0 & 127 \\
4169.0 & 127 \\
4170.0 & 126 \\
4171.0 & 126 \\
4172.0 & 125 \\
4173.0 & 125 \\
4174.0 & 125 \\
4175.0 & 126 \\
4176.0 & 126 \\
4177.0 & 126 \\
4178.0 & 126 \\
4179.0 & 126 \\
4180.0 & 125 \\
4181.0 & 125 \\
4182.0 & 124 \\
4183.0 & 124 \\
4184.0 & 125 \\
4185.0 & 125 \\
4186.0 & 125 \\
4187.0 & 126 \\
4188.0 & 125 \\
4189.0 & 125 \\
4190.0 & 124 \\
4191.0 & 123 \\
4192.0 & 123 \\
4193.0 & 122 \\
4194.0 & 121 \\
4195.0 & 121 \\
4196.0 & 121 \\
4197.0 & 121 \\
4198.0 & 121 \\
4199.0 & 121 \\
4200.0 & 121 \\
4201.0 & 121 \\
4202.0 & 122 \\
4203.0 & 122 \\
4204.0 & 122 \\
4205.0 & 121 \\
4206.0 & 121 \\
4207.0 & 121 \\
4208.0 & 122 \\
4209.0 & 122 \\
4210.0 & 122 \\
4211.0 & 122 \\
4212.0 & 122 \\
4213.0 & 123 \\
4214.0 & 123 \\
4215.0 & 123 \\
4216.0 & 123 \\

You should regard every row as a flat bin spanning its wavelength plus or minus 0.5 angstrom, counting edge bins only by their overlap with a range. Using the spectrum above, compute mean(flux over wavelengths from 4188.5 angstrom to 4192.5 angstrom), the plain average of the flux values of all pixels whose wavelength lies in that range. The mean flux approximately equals 124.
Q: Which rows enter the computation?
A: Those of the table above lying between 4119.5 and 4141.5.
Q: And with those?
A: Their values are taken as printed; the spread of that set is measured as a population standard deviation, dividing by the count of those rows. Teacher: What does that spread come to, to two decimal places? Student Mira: 2.99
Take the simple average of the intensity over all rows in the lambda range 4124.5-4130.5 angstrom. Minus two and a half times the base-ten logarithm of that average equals -5.33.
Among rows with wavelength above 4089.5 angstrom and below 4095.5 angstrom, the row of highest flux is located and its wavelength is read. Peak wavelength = 4094.0 angstrom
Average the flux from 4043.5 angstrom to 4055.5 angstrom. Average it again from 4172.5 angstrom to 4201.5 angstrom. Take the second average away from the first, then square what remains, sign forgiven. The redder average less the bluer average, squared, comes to 44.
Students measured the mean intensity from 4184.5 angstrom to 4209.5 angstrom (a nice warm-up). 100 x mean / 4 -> 3059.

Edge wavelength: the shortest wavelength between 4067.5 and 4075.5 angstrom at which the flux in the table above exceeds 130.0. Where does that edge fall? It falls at 4068.0 angstrom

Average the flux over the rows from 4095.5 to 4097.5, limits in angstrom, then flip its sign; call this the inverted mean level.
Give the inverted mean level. -140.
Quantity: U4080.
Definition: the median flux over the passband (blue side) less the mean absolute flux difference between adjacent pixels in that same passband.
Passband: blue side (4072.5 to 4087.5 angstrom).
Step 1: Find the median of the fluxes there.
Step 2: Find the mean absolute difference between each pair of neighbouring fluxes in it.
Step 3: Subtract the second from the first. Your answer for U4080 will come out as 135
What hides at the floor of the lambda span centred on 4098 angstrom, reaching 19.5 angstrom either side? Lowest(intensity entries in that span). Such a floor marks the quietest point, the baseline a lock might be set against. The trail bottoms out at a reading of 134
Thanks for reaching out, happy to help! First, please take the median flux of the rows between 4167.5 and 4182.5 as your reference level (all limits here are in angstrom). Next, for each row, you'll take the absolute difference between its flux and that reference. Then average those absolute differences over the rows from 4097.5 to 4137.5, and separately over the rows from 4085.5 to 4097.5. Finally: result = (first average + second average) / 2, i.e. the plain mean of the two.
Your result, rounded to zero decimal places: 13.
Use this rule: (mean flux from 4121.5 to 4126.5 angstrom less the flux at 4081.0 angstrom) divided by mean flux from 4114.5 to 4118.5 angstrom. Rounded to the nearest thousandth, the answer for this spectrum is 0.016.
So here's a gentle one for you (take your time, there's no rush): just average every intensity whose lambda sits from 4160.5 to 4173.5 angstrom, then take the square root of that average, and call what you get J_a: 11.2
